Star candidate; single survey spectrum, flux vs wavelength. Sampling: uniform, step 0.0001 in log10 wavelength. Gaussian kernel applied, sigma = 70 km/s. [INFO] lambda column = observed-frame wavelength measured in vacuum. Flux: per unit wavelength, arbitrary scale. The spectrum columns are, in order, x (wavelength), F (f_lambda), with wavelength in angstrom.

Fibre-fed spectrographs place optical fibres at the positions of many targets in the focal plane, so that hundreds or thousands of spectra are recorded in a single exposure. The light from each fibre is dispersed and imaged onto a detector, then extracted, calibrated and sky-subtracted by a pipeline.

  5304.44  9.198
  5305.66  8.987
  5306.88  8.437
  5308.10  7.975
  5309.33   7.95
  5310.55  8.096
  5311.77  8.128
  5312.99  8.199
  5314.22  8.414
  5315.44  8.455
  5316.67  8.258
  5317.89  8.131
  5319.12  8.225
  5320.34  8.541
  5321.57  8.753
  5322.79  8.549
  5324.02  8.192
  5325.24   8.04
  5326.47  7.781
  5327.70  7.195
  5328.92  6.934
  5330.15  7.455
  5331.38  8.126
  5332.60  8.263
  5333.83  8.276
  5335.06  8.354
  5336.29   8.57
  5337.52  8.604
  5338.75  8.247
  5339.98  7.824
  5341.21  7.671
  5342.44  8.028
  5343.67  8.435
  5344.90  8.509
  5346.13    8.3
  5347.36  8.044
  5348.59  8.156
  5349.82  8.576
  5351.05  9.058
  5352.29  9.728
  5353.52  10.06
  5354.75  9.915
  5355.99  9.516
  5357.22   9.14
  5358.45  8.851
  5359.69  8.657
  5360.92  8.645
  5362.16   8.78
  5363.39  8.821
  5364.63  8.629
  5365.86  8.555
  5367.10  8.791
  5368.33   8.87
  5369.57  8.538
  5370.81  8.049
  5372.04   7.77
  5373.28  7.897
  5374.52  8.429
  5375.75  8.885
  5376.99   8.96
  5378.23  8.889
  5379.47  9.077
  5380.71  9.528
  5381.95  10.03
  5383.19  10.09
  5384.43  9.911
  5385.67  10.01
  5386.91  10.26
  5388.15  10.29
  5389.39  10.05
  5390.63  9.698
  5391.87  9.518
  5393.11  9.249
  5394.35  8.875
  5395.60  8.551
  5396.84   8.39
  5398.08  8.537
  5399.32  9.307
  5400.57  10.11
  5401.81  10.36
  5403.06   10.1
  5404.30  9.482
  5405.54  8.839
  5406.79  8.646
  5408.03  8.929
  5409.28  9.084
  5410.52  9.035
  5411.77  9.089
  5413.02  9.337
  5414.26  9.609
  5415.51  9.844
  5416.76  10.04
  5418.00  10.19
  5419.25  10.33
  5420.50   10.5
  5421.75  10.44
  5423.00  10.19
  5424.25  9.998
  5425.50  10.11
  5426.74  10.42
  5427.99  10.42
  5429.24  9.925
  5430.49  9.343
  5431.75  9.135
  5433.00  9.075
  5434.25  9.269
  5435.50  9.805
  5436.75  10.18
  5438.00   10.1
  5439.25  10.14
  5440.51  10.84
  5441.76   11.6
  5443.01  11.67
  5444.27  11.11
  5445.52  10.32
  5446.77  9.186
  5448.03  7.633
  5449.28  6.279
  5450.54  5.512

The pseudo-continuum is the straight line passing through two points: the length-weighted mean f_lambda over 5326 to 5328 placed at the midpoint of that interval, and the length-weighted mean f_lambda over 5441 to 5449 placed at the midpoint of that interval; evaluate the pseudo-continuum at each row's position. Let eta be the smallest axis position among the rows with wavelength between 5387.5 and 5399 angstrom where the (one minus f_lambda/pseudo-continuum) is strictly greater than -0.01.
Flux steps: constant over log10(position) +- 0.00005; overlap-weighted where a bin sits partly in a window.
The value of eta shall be 5394.35 angstrom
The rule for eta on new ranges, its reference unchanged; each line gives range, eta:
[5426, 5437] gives 5430.49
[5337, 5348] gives 5339.98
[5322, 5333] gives 5327.70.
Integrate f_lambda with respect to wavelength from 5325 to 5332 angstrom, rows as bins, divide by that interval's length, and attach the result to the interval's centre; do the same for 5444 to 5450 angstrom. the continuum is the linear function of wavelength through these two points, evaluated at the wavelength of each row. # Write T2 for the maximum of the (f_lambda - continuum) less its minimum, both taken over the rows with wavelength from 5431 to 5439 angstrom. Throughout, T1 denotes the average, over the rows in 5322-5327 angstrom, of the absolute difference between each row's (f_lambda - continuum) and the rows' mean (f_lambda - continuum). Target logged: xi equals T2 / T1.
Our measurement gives 4.4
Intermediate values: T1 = 0.24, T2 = 1.07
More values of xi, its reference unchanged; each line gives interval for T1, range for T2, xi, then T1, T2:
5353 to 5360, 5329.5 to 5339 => 2.2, 0.49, 1.08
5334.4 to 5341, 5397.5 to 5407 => 7.4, 0.24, 1.79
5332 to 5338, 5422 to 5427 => 3.2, 0.12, 0.40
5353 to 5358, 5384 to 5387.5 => 1.0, 0.34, 0.32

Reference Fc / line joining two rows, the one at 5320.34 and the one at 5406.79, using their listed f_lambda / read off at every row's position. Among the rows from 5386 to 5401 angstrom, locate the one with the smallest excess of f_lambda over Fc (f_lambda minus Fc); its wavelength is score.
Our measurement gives 5396.84 angstrom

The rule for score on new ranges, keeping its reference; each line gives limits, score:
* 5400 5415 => 5406.79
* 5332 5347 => 5341.21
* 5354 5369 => 5365.86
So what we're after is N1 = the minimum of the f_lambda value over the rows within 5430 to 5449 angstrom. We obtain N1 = 7.633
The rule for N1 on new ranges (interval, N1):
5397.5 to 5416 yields 8.537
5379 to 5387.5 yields 9.077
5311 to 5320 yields 8.128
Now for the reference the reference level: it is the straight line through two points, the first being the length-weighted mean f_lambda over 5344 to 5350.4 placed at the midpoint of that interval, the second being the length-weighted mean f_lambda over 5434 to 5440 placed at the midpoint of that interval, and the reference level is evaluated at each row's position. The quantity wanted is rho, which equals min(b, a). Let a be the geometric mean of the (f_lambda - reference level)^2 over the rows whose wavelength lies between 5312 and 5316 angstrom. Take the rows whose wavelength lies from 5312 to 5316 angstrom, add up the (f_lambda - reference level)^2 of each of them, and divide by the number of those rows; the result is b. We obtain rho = 0.38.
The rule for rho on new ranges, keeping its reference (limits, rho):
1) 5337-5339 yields 0.03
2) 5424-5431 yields 0.13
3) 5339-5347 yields 0.02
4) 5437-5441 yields 0.06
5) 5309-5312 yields 0.15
